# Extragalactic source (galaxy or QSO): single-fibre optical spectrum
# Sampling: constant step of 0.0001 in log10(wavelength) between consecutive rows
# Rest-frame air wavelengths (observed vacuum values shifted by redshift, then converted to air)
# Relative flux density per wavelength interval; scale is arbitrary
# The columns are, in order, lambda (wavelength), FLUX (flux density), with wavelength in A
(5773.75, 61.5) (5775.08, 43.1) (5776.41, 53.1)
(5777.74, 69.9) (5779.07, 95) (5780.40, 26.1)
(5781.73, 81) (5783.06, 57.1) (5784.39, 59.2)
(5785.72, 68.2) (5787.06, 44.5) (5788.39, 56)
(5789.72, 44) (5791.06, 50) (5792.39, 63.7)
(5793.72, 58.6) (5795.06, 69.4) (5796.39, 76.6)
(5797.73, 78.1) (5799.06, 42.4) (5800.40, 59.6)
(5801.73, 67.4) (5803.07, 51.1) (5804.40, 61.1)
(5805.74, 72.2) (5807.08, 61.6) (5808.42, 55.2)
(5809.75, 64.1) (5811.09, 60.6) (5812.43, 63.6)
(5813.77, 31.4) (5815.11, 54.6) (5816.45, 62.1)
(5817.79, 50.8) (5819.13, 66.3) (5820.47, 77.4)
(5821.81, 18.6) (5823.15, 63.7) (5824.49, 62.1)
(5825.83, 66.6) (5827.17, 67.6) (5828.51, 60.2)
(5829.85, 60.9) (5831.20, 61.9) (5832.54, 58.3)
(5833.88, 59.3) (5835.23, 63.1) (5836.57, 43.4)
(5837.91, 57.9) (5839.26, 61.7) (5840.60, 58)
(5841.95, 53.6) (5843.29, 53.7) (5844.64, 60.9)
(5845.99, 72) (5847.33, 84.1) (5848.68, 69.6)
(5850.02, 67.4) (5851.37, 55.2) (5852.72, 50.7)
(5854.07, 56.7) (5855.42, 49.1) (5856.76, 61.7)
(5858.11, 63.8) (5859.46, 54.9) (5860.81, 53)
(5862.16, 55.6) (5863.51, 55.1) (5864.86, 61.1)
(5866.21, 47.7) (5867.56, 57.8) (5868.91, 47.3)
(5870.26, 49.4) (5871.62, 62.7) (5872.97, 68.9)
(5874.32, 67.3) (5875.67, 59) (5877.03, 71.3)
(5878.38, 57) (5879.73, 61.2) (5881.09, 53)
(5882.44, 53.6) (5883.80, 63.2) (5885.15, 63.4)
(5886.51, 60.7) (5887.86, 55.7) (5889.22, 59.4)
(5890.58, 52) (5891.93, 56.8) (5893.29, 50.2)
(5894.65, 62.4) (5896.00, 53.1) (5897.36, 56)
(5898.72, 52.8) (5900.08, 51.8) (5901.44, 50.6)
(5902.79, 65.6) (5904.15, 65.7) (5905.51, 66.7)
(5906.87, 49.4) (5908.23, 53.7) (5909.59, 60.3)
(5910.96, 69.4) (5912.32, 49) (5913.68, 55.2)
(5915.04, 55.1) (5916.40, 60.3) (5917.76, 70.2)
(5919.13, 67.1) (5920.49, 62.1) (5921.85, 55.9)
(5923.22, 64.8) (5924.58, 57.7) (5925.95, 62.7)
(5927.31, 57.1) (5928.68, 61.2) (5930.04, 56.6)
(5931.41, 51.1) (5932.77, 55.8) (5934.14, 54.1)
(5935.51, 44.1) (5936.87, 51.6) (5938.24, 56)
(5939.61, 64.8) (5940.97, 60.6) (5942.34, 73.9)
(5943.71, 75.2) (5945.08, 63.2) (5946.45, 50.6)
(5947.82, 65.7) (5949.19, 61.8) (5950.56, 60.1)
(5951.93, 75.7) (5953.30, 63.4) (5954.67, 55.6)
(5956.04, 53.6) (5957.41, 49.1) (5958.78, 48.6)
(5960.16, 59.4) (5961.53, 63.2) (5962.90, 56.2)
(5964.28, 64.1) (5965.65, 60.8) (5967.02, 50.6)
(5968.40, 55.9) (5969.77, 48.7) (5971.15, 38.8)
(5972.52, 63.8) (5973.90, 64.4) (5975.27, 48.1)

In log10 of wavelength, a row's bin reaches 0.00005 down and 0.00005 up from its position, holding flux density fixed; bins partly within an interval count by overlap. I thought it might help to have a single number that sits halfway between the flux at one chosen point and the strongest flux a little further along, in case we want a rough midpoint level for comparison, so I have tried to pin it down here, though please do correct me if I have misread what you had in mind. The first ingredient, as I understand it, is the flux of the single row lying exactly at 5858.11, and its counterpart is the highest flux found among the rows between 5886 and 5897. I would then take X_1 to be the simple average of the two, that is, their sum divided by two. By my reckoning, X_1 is 63.1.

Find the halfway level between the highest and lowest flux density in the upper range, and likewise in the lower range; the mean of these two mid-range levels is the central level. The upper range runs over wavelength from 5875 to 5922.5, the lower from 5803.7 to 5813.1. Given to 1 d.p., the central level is 61.9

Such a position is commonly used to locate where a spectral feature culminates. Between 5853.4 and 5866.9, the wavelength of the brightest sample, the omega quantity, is 5858.11 A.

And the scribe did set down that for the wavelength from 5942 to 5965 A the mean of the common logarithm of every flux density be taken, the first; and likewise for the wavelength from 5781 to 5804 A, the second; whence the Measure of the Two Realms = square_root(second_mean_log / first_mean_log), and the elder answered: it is 1.00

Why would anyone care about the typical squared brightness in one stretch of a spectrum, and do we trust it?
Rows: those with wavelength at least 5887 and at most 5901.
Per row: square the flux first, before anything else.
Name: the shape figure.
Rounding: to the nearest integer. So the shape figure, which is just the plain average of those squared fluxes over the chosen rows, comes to 3040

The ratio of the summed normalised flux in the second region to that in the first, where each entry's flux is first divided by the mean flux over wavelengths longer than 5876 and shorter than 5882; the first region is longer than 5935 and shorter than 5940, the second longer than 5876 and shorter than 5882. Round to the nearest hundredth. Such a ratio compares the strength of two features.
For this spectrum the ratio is 1.12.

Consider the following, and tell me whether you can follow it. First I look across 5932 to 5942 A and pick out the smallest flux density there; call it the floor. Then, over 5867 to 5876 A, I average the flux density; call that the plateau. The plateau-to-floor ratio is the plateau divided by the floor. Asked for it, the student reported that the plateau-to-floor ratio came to 1.34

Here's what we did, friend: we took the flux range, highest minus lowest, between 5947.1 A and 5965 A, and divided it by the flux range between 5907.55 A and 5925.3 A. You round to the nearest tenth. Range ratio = 1.3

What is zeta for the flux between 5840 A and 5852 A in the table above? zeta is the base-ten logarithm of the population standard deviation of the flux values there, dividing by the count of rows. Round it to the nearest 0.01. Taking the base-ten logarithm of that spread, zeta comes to 0.99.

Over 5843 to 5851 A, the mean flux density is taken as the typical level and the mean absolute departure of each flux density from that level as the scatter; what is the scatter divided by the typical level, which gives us 0.11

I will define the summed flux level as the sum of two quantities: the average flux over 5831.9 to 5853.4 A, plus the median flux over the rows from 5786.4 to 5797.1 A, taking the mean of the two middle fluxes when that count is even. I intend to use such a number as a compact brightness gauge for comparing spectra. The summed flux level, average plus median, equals 118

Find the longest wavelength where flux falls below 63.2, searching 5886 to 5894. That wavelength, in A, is 5893.29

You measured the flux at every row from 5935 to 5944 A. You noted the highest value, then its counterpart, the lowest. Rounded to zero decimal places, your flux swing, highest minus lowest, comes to 31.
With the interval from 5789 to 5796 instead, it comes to 25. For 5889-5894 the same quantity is 9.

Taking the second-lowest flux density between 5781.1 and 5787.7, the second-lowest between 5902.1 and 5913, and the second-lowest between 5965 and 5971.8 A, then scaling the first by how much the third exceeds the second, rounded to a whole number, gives -40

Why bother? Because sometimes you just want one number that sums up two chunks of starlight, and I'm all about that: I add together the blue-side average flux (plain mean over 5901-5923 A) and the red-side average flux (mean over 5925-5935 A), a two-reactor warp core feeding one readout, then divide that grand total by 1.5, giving 77.8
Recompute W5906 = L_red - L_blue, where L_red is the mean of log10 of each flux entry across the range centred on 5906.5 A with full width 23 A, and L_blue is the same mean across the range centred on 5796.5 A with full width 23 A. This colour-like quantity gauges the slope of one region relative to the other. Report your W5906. -0.013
